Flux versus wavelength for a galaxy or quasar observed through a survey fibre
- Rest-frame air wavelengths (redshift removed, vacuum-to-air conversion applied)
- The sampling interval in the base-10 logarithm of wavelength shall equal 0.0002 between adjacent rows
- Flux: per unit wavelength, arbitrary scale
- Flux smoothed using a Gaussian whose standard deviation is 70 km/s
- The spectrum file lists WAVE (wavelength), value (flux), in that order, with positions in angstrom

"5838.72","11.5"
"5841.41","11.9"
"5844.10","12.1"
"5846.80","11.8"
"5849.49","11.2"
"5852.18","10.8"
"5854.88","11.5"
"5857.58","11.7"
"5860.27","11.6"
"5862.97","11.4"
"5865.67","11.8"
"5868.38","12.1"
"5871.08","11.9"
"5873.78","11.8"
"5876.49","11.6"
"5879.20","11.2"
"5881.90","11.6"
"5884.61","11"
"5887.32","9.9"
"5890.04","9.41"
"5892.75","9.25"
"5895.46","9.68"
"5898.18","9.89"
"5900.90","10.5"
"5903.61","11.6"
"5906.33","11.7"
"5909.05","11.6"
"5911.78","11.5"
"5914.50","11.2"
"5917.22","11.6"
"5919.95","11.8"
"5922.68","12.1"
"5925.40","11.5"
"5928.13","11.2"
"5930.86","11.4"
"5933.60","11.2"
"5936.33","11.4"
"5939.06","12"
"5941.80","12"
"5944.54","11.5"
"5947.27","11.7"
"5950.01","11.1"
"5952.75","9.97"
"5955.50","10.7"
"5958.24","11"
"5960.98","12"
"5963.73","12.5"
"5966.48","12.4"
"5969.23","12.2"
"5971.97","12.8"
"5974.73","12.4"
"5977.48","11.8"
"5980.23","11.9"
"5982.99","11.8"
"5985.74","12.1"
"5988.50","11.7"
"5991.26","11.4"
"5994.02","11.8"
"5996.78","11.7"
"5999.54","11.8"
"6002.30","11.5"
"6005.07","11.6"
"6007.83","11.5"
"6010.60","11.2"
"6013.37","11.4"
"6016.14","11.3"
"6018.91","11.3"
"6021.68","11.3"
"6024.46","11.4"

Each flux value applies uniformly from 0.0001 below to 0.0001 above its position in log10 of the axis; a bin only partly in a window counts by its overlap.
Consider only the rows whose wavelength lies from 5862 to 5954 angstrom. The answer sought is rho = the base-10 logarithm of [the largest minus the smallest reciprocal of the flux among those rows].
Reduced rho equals -1.6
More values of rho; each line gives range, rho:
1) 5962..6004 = -2.0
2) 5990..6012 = -2.3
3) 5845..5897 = -1.6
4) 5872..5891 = -1.7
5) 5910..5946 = -2.2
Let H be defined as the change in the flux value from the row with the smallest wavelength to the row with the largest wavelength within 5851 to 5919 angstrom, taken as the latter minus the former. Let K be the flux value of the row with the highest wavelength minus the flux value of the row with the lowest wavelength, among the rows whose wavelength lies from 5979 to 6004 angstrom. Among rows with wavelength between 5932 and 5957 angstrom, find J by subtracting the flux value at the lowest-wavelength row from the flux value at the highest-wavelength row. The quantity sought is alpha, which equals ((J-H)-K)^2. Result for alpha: 1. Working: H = 0.80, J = -0.5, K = -0.4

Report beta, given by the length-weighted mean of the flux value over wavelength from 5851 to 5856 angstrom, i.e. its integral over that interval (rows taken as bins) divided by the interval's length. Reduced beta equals 11.1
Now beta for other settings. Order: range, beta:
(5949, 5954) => 10.5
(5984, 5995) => 11.8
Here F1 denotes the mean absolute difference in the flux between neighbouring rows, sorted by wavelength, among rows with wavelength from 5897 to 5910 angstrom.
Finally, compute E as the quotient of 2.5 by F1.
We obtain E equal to 5.2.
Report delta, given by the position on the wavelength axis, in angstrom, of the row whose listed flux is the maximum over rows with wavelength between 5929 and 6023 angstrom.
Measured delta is 5971.97 angstrom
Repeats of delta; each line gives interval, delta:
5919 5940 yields 5922.68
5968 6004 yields 5971.97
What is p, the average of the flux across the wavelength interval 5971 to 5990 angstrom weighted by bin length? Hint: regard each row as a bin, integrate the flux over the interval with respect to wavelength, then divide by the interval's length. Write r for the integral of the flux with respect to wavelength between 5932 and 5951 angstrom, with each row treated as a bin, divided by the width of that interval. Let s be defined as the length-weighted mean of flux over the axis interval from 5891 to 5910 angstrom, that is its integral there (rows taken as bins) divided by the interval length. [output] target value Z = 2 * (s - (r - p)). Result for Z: 22.1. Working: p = 12.0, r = 11.6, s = 10.56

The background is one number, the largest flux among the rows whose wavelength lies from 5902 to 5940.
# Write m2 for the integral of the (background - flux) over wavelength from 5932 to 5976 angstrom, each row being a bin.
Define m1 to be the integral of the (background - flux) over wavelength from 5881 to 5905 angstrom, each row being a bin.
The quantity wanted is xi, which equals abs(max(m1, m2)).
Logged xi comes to 43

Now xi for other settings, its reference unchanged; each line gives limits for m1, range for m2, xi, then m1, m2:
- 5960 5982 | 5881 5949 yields 66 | -3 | 66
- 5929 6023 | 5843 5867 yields 45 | 45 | 13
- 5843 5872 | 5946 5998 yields 19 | 14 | 19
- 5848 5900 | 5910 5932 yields 56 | 56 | 12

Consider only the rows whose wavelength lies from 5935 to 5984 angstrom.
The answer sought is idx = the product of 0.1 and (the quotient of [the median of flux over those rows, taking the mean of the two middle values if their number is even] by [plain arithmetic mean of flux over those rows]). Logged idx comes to 0.101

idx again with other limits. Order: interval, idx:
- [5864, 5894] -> 0.105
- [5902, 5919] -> 0.101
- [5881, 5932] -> 0.104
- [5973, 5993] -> 0.099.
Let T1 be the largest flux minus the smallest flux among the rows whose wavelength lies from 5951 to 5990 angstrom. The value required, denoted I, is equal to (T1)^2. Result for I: 8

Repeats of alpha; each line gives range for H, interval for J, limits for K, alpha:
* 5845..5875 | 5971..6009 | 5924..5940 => 3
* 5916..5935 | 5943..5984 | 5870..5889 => 7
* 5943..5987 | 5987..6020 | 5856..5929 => 0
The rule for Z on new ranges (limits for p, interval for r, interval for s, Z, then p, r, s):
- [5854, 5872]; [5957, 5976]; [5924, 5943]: 22.1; 11.7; 12.2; 11.53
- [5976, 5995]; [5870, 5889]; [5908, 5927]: 24.3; 11.8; 11.2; 11.61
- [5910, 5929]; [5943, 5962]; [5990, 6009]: 24.1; 11.6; 11.1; 11.62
